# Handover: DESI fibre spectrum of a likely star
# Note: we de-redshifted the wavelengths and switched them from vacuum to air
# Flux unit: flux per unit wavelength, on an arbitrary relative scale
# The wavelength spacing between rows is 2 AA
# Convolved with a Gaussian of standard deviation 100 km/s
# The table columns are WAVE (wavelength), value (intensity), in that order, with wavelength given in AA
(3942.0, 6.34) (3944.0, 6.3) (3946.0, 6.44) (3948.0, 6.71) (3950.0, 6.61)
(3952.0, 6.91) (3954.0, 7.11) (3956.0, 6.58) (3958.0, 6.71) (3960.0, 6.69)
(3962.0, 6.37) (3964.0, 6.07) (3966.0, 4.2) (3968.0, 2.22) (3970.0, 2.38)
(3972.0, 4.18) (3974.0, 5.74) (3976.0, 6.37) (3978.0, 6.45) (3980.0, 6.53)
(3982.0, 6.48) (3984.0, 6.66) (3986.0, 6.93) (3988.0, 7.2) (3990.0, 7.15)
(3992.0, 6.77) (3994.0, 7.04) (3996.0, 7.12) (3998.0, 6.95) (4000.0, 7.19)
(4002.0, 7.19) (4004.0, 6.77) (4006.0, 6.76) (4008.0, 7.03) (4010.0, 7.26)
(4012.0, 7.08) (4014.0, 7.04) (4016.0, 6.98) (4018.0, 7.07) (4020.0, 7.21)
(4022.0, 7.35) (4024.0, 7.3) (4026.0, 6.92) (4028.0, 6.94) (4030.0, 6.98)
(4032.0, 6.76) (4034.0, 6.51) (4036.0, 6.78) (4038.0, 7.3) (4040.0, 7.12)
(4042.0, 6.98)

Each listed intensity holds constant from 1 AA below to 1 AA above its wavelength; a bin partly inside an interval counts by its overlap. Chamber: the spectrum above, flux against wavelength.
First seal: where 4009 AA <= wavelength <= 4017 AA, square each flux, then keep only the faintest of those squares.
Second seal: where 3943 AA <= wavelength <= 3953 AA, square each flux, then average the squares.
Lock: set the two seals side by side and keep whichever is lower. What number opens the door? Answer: 44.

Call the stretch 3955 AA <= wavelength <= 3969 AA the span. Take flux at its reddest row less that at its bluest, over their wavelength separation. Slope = -0.36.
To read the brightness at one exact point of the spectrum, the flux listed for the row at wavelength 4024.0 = 7.3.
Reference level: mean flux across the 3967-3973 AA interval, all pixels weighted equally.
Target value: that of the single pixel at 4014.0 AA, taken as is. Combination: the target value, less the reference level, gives 4.1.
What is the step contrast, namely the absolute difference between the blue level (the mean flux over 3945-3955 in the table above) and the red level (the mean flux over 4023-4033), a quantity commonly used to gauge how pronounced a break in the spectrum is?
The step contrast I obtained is 0.22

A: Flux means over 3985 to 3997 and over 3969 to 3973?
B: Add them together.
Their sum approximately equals 10.3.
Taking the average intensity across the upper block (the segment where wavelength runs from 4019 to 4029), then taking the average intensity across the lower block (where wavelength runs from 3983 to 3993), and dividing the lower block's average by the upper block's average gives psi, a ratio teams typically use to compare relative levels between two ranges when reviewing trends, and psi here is 0.97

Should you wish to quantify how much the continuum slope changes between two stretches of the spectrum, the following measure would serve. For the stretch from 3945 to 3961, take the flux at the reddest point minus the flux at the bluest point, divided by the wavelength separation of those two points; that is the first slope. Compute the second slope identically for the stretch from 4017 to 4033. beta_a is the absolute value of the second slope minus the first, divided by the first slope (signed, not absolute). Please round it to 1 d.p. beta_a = 2.2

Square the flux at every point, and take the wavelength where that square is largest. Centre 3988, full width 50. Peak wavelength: 4010.0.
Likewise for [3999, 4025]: 4022.0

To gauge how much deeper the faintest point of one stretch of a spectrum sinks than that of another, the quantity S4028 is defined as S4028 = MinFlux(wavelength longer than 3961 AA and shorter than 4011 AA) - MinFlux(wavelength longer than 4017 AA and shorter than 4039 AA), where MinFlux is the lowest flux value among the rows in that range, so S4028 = -4.29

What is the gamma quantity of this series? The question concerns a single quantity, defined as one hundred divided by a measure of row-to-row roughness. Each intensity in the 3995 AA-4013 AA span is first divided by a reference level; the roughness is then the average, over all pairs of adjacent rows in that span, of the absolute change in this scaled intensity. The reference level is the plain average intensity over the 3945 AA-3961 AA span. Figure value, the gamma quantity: 3537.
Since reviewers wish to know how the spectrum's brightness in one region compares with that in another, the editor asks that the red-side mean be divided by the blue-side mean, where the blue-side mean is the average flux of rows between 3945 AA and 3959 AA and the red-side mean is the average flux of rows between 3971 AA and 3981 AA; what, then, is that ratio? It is 0.87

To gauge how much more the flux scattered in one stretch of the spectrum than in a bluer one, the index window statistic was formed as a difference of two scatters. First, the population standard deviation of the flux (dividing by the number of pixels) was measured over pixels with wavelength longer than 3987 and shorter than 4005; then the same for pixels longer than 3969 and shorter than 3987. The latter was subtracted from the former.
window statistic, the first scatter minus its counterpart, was -1.3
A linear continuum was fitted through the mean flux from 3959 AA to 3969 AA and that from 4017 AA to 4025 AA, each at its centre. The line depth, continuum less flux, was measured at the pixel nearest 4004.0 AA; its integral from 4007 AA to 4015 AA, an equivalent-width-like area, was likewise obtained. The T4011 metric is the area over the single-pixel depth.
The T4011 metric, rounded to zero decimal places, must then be 11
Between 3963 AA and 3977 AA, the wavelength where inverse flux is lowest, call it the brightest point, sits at 3976.0 AA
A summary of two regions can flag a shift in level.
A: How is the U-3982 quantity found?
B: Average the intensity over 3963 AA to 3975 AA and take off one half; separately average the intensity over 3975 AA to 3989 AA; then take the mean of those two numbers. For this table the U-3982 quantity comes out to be 5.1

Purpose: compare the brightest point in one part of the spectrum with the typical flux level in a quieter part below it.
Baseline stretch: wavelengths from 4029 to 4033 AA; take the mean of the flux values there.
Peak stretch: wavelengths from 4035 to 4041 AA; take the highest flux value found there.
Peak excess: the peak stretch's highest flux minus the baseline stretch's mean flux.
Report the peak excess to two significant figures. 0.43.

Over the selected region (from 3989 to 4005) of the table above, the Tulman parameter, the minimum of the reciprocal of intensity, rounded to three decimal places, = 0.139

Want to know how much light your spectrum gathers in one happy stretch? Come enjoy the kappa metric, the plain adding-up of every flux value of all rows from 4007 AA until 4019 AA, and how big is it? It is 42.5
